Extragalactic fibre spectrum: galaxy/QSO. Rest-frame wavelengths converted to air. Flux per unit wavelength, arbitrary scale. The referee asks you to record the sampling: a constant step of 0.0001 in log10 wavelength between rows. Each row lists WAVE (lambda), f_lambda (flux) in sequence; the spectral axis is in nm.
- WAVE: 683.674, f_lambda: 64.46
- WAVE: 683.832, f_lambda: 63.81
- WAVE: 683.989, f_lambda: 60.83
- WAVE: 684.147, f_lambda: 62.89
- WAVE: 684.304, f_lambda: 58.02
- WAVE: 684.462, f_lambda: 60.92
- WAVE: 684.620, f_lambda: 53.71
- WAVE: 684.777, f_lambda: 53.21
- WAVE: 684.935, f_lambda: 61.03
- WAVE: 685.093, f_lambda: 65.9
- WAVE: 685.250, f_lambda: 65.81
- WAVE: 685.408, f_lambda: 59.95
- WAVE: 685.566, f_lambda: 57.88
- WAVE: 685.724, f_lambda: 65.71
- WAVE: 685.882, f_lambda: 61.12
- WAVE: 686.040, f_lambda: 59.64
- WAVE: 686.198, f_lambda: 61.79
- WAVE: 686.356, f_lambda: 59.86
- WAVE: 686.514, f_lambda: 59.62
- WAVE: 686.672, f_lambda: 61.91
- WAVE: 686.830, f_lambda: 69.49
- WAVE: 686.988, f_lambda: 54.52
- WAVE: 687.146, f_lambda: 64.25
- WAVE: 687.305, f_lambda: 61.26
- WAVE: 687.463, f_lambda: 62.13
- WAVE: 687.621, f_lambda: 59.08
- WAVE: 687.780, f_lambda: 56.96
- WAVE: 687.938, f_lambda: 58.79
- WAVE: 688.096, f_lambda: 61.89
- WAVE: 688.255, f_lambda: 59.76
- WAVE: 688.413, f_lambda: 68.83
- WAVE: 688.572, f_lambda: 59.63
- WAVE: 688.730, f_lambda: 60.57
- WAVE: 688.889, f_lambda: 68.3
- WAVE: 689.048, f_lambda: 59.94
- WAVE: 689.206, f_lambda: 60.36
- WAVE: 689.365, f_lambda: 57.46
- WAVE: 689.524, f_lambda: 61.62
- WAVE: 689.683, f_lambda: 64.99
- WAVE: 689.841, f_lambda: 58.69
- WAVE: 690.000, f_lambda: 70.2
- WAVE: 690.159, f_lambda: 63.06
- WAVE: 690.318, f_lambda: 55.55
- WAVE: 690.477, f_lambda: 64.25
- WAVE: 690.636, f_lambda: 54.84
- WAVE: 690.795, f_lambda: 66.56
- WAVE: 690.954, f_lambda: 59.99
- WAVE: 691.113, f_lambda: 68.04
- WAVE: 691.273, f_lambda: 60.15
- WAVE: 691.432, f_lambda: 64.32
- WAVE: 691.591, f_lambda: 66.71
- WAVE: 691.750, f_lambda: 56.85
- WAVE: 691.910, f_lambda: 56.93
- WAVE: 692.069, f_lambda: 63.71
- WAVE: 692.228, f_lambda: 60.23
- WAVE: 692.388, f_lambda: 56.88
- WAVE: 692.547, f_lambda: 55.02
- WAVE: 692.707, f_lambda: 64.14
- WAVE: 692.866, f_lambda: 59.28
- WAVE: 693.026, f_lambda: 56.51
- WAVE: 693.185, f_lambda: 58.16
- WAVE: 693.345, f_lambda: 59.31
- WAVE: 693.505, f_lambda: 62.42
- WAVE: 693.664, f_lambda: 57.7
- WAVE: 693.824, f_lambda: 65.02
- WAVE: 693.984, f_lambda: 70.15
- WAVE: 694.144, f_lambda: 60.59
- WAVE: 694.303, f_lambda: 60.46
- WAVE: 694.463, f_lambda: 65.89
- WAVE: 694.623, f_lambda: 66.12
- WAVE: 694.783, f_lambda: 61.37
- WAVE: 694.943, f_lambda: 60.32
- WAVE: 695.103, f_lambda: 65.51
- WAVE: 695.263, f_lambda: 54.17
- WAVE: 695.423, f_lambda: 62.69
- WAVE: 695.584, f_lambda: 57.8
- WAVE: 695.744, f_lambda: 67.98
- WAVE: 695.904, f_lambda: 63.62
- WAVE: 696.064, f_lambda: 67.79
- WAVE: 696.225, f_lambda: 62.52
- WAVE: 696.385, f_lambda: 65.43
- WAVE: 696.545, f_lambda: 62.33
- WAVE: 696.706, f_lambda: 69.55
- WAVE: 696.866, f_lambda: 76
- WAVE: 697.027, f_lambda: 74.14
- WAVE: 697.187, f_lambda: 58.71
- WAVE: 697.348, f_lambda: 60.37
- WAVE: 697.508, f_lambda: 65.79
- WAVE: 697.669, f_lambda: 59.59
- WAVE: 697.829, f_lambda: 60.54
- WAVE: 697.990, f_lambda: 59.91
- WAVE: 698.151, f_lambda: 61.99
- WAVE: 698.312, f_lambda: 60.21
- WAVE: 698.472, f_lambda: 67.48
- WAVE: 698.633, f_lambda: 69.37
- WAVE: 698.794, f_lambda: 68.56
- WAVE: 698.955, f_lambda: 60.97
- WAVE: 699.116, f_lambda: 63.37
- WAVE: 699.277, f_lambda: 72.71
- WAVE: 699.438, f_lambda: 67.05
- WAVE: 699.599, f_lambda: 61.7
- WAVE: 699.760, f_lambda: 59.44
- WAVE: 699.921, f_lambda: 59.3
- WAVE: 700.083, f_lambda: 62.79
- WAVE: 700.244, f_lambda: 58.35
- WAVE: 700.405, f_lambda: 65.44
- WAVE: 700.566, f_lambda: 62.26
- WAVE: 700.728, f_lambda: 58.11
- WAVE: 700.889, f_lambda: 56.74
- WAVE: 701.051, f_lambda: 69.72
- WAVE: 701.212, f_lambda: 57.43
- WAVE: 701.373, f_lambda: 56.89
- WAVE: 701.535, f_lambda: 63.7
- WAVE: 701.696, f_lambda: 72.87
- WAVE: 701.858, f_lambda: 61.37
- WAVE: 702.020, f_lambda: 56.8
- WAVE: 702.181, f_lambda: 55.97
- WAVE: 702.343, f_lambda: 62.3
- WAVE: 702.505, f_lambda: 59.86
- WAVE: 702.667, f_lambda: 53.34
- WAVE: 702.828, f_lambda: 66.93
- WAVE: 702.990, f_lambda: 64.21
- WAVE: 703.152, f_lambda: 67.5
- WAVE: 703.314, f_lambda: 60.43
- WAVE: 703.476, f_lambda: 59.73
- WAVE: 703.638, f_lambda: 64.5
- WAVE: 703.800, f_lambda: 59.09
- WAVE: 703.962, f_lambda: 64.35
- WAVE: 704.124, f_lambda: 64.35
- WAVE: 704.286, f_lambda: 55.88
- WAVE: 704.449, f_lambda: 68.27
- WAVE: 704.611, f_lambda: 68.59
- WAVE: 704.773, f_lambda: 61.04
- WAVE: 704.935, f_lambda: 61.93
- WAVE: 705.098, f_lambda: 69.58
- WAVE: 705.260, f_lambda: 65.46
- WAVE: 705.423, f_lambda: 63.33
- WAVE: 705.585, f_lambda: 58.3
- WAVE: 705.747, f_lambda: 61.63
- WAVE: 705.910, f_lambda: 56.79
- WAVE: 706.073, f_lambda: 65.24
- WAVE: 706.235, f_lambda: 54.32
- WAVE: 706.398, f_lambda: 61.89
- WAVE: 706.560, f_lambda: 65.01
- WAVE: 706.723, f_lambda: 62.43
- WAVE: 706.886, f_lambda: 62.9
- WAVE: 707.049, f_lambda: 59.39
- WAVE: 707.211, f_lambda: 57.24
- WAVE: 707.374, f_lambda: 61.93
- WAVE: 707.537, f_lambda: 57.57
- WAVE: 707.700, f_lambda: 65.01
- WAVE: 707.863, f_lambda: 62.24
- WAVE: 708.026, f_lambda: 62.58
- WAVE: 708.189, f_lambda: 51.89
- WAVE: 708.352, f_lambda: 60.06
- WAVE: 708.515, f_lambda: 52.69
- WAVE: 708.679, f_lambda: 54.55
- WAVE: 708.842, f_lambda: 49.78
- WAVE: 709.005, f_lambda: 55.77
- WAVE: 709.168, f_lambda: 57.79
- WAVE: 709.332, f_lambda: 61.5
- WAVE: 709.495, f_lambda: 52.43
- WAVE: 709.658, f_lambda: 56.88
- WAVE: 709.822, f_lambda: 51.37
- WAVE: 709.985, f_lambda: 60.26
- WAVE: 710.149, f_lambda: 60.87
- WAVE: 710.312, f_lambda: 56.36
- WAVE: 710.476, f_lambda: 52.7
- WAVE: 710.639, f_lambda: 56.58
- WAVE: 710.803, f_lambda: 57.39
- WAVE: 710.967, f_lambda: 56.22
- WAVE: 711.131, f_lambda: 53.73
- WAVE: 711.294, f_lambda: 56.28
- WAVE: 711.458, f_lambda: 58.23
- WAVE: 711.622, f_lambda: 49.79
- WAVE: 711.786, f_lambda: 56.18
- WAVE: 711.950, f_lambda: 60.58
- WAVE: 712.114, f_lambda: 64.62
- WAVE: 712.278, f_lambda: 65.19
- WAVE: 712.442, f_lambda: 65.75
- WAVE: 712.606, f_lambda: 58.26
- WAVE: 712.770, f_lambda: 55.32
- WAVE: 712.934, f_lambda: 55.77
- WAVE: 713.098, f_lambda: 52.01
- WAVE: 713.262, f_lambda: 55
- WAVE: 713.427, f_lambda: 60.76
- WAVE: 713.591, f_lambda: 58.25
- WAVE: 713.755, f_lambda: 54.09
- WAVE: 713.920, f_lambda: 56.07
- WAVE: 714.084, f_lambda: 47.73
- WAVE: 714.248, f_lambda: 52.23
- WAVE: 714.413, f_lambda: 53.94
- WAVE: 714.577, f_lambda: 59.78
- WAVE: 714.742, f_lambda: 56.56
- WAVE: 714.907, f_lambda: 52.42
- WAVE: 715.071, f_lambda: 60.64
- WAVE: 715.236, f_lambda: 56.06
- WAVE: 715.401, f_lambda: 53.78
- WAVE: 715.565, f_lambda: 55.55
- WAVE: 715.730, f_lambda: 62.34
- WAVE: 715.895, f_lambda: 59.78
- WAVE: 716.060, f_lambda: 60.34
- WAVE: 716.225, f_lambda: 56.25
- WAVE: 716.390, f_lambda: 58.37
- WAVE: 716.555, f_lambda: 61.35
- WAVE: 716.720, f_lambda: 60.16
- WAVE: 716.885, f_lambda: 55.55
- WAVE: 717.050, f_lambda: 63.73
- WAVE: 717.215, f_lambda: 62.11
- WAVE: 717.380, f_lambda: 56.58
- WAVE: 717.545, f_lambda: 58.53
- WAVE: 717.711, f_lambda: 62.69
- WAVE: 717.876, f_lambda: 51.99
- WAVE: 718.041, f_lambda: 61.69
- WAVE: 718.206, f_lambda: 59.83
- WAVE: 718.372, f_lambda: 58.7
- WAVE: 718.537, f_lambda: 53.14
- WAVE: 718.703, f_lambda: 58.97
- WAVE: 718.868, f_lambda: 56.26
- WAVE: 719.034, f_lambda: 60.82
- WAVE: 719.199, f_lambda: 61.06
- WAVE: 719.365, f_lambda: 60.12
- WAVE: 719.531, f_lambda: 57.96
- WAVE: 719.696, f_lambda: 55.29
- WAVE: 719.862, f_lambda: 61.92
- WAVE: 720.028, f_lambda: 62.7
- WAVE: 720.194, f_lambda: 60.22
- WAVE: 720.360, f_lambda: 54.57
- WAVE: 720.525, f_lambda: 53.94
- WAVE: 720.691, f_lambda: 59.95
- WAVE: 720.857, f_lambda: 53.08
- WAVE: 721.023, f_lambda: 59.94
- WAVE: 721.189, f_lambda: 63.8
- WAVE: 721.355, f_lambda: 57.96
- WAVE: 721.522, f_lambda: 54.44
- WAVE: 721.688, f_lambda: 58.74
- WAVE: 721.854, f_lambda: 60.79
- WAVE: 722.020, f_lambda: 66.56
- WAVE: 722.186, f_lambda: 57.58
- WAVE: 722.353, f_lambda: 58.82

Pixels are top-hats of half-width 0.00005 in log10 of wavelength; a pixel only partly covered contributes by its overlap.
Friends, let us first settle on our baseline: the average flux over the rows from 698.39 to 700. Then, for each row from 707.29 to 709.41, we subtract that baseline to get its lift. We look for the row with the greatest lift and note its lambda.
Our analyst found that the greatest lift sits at 707.700 nm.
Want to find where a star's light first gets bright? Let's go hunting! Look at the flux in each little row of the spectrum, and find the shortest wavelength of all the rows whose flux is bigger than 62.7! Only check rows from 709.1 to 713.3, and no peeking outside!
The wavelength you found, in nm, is 712.114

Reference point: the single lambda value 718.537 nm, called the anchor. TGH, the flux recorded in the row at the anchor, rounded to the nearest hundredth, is 53.14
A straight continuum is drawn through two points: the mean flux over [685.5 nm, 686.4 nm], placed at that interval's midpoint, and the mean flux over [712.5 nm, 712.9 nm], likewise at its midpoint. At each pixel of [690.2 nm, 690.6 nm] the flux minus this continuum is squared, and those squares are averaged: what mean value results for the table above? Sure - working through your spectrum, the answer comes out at 19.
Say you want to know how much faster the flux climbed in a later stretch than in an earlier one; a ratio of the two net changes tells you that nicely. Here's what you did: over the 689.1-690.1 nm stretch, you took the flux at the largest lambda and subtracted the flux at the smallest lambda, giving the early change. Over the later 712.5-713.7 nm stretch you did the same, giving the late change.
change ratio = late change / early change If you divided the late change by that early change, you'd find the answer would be 0.0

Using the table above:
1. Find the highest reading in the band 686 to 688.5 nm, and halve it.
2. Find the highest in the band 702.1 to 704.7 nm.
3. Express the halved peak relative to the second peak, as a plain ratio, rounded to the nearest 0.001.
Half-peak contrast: 0.507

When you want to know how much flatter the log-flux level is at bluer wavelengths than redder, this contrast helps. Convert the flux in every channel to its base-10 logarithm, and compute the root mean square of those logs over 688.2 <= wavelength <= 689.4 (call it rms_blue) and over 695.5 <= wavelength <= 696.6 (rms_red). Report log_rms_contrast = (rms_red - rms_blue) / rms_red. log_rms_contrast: 0.008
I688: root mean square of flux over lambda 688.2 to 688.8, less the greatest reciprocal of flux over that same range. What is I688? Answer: 62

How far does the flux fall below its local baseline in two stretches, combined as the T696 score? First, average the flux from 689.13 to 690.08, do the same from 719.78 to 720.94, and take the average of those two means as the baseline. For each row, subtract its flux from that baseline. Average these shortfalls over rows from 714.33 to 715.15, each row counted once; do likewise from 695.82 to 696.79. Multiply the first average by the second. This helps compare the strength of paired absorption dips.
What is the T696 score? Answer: -18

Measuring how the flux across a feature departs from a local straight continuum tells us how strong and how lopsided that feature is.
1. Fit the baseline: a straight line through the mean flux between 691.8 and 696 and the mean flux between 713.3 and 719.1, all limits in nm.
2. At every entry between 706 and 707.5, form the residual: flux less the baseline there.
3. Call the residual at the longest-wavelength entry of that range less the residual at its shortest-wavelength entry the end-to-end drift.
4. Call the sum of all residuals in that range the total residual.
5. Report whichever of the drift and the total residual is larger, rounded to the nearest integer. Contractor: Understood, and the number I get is 18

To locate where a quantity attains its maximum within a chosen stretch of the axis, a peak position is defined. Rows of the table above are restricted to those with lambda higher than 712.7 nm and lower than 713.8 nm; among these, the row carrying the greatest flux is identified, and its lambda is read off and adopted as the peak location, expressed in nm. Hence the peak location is 713.427 nm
